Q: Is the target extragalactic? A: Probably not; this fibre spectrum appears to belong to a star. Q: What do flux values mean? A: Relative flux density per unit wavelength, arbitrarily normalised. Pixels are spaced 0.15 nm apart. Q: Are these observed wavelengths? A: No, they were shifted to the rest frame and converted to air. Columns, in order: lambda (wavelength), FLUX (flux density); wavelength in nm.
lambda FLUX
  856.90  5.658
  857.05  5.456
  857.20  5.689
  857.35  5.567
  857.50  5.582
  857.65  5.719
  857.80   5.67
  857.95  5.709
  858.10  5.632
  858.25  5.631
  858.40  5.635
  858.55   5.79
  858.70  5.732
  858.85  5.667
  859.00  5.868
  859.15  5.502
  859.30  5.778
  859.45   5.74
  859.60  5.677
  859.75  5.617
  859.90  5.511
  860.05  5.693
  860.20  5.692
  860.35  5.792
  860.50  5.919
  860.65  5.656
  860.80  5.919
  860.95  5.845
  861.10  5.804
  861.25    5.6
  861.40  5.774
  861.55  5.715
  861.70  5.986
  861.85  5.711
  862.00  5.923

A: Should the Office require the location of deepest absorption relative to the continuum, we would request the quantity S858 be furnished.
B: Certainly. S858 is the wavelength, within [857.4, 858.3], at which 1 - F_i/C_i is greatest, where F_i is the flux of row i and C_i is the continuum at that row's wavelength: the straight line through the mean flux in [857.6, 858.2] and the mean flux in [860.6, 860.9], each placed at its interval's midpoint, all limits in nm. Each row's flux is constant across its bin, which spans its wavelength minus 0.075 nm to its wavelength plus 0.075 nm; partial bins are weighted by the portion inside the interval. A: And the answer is 857.50 nm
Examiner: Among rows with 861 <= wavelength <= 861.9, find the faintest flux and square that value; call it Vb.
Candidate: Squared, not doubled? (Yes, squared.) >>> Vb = 31.4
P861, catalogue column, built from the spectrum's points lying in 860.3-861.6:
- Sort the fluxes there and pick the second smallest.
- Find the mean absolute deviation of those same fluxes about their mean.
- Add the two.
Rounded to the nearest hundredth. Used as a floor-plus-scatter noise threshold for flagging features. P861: 5.74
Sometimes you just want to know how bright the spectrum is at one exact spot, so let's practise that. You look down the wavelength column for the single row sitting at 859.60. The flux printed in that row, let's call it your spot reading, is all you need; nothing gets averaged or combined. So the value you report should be 5.677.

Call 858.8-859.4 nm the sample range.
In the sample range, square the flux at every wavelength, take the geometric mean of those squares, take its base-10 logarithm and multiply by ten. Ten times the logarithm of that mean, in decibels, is 15.12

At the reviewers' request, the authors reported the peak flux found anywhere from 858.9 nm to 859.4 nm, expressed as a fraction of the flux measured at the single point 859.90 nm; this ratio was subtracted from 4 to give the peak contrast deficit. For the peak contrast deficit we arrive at 2.94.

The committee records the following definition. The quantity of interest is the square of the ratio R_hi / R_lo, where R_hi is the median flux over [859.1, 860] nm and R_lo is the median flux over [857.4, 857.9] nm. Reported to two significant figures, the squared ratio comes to 0.99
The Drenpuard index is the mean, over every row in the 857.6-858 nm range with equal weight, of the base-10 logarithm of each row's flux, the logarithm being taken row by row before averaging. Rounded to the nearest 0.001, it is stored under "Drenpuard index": 0.756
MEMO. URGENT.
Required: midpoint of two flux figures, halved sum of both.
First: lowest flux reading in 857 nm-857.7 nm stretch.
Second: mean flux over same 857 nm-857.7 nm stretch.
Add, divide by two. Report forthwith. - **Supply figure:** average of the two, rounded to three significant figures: 5.53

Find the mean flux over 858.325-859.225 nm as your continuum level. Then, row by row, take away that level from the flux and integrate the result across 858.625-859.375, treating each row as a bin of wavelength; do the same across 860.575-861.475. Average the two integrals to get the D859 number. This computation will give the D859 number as 0.034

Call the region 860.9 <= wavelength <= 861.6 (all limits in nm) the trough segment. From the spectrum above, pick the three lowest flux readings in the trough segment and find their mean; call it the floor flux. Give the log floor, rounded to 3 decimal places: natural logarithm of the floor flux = 1.740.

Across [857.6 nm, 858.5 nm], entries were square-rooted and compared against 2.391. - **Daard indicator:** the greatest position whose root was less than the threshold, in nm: 858.40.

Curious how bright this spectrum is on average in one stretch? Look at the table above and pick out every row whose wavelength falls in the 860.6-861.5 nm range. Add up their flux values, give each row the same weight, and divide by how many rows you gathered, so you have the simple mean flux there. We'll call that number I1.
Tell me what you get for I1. 5.77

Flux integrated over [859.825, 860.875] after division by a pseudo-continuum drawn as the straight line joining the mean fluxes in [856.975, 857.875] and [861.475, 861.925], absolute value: 1.0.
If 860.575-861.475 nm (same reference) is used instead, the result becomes 0.9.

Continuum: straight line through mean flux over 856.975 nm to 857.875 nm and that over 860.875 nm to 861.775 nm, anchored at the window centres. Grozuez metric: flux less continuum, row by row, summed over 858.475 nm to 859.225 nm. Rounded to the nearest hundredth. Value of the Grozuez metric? 0.17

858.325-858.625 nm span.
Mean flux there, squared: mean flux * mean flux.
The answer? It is 32.6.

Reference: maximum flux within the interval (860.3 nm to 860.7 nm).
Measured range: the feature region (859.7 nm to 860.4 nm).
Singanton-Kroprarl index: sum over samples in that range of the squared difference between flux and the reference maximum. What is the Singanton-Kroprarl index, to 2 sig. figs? 0.38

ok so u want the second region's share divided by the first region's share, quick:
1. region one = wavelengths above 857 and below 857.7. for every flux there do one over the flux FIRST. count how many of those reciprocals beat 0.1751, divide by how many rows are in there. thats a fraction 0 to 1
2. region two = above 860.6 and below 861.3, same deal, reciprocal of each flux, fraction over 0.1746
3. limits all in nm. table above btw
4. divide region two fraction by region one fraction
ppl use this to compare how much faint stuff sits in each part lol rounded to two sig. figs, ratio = 0.50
